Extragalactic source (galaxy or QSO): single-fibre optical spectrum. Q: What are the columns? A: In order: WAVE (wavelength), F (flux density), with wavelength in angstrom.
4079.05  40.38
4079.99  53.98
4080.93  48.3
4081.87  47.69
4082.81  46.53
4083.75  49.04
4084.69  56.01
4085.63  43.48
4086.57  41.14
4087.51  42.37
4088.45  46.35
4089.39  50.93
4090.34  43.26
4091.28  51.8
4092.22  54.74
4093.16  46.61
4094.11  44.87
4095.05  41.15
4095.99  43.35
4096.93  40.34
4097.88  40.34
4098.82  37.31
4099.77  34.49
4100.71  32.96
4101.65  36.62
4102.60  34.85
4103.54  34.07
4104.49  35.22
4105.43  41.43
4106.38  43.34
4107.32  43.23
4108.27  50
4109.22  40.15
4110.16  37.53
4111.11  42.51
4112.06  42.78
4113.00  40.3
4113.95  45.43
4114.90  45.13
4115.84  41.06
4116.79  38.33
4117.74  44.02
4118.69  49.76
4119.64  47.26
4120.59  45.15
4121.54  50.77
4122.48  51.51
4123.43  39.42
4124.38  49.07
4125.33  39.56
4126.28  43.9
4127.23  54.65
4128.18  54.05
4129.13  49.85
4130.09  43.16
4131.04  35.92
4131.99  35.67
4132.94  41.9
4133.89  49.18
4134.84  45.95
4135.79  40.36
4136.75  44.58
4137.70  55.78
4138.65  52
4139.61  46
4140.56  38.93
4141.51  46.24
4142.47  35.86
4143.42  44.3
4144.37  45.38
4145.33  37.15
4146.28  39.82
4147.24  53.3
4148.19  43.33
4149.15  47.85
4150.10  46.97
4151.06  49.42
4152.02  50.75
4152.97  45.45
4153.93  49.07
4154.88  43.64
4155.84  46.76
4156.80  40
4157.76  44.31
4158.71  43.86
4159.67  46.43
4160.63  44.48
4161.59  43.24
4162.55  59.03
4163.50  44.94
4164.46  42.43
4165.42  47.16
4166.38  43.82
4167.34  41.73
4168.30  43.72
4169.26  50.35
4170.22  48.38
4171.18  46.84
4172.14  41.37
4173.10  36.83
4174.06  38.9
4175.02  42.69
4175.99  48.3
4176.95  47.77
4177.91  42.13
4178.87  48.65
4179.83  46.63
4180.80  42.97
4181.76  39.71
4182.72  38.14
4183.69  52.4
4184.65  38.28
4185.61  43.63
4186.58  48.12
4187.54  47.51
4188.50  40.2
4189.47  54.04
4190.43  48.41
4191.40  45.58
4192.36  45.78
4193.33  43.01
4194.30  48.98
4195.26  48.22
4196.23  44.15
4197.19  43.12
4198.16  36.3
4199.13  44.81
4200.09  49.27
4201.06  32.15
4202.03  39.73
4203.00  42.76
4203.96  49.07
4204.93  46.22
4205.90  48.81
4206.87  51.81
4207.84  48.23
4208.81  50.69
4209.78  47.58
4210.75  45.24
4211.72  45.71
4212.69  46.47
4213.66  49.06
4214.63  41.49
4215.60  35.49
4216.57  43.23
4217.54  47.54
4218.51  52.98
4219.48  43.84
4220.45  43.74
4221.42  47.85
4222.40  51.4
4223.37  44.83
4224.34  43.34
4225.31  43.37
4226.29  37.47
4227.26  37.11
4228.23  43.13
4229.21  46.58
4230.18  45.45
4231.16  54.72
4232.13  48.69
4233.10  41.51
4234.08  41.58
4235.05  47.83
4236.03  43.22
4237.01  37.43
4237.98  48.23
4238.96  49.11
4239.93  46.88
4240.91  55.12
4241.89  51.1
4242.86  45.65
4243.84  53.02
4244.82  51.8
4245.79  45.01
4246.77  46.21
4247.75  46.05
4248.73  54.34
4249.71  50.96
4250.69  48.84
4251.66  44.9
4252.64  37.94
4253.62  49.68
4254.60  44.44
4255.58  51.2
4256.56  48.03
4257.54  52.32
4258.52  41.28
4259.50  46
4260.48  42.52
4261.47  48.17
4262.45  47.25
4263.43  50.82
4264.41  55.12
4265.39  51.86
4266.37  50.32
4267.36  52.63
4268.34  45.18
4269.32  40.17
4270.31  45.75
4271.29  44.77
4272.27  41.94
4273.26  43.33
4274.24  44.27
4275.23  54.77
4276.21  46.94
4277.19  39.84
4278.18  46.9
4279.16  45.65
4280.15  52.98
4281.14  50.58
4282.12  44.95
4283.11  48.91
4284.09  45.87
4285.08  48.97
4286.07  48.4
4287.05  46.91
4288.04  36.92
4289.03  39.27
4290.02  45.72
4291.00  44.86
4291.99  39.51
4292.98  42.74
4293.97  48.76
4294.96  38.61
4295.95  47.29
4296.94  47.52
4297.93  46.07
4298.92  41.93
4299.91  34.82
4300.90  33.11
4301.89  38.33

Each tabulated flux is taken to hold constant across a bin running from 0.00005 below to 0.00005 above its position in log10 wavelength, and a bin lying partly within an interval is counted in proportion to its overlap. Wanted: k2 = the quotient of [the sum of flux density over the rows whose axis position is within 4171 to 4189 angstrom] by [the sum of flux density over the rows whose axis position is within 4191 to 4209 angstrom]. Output 0.97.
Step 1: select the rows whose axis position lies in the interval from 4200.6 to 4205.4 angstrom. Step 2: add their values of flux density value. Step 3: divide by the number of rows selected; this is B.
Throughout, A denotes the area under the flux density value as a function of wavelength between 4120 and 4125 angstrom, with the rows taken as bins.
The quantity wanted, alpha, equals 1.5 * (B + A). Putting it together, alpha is 416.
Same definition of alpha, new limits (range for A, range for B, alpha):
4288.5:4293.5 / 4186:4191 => 389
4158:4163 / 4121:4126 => 423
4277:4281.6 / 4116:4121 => 396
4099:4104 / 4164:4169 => 326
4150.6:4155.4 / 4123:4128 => 411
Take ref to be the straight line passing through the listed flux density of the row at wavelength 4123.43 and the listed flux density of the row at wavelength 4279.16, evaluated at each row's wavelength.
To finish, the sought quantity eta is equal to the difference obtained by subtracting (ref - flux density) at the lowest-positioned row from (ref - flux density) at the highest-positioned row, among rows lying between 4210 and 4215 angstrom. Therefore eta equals 4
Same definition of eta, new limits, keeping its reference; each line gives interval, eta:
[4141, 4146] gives 9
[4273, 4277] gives -3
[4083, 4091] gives 6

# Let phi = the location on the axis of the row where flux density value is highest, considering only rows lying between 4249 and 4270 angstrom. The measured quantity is 4264.41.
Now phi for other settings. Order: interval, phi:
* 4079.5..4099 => 4084.69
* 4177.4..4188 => 4183.69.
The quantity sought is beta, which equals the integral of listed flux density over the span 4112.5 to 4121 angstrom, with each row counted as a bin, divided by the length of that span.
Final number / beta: 44.0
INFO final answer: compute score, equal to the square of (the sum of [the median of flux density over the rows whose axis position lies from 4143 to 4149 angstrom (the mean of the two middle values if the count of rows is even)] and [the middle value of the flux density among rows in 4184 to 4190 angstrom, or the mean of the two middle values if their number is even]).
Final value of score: 7990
